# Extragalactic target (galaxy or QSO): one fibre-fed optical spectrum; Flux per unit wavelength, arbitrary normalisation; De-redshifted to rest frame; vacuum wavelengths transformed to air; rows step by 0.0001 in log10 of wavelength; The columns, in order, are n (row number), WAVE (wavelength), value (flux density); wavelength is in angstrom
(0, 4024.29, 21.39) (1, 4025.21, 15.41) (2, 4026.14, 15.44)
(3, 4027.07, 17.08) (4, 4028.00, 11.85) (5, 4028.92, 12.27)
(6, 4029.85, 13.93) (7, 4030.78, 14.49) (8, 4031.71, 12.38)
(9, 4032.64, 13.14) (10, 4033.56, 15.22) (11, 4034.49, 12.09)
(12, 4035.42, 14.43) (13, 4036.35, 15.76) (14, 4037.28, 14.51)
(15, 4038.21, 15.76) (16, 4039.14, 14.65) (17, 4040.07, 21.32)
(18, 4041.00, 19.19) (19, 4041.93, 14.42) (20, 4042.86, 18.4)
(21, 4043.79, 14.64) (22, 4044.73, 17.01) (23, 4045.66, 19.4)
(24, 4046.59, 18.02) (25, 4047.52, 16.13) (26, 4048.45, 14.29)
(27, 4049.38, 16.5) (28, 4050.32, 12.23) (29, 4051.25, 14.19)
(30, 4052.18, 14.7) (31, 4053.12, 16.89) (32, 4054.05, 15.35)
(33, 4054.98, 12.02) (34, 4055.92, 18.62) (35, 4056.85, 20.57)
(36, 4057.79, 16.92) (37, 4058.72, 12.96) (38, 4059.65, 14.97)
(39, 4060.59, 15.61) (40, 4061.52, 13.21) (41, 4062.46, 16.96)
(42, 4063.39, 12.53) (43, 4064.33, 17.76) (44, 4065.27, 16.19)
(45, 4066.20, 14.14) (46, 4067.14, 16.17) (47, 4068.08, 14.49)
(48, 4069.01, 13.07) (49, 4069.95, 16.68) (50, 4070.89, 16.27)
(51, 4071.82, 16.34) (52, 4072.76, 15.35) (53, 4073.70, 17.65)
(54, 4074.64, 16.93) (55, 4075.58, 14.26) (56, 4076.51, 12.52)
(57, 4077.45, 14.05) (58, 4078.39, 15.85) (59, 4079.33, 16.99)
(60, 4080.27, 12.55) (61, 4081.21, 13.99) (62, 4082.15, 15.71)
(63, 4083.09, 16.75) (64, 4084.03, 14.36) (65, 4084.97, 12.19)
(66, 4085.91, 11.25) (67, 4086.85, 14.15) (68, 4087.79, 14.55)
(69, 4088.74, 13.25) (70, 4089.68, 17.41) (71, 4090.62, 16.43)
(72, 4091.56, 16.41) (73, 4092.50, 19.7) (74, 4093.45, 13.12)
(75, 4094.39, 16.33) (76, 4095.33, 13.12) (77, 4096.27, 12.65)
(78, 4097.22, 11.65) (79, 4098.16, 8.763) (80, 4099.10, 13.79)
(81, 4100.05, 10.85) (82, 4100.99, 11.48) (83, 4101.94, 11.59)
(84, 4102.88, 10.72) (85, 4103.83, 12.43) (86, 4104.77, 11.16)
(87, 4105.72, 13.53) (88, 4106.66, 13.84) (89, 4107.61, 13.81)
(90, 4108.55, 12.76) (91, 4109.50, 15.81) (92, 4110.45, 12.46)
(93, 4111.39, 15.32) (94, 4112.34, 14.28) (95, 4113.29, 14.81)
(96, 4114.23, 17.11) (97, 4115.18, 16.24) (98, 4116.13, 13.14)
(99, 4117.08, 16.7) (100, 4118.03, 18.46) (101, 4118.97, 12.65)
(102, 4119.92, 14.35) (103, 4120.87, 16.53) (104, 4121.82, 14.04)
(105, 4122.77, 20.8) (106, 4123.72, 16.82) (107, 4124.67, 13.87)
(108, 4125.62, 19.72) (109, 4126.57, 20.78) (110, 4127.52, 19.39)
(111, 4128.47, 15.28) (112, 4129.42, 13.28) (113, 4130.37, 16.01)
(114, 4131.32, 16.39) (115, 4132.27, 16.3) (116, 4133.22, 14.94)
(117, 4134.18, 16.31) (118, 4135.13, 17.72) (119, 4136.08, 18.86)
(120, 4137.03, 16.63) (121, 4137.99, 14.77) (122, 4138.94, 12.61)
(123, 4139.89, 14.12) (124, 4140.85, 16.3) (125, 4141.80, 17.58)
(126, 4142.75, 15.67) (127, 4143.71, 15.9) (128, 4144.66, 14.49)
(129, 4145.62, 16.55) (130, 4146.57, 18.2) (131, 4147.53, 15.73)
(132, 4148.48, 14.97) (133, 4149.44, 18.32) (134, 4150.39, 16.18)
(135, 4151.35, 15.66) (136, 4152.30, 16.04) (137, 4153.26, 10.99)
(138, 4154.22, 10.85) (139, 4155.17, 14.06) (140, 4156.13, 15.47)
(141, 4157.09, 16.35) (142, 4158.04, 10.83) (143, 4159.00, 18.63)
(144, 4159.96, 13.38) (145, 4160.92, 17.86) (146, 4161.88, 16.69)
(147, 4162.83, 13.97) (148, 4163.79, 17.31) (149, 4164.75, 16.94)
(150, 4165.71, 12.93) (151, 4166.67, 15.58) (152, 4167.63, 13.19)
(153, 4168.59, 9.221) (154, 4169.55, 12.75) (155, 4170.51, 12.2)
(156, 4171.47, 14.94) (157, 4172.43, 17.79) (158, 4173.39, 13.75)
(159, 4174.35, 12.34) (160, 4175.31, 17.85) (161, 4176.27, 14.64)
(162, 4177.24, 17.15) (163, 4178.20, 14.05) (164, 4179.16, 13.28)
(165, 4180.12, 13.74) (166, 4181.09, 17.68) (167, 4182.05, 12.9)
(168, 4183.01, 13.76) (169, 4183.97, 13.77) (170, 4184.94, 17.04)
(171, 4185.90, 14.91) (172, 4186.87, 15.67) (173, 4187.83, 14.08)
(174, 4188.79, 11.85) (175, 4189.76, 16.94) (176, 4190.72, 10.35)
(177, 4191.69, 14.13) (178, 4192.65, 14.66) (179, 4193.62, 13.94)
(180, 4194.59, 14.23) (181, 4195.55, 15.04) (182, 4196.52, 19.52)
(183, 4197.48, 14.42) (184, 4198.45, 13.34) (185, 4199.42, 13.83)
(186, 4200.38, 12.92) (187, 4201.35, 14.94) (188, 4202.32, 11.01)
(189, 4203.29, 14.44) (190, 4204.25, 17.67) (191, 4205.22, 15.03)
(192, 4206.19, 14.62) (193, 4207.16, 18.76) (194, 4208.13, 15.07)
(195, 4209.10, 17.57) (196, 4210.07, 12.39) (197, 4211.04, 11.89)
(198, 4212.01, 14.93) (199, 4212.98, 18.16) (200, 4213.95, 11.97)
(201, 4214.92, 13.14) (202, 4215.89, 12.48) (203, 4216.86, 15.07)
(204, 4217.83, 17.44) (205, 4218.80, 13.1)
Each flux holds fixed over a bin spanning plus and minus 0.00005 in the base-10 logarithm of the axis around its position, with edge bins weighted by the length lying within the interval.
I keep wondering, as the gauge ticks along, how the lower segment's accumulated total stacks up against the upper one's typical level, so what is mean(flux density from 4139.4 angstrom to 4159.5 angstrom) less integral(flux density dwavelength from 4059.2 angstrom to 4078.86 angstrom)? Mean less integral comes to -285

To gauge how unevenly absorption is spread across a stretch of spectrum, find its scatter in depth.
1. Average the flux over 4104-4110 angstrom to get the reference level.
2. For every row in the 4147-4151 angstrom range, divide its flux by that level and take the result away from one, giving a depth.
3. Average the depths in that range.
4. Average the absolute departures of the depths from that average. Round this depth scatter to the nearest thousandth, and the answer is 0.075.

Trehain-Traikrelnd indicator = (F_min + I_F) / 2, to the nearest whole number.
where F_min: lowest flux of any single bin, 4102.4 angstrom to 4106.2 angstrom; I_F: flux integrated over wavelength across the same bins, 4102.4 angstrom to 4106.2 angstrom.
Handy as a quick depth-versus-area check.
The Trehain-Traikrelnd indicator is 28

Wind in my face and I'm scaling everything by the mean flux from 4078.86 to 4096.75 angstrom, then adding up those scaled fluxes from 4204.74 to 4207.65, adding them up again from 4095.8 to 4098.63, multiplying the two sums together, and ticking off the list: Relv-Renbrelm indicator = 7.3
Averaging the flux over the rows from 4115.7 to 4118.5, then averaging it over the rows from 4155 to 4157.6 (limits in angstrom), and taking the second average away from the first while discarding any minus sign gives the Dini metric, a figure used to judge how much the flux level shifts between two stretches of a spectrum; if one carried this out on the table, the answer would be 0.8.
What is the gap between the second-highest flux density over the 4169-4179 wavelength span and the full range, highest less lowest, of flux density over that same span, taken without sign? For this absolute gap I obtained 12.1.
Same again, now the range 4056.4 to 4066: 9.7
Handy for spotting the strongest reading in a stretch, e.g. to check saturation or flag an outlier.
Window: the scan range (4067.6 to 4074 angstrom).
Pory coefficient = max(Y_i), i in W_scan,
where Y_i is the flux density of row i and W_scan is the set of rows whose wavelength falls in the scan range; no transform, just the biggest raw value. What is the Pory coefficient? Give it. 17.65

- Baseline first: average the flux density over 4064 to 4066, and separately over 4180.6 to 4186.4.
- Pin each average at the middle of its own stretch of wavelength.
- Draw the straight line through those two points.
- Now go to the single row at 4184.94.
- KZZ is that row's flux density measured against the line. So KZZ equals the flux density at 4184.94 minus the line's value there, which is 2.1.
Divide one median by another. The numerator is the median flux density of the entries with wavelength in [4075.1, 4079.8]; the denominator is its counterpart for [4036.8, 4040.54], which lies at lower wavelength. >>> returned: 0.94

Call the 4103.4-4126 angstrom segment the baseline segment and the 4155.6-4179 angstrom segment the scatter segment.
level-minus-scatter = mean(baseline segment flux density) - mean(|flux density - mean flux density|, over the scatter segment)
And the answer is 13.0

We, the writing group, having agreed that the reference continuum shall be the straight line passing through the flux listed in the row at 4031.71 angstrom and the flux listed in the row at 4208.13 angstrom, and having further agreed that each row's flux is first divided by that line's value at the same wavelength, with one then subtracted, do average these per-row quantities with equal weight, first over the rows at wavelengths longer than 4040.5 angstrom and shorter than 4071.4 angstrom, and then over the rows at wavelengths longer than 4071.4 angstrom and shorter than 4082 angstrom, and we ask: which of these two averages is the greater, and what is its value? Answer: 0.24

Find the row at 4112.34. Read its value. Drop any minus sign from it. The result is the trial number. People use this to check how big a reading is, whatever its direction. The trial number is 14.3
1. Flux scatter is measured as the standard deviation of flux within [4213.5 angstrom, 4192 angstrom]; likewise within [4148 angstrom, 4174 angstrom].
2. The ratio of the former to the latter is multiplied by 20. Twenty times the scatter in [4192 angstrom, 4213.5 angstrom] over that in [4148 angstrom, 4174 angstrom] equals 17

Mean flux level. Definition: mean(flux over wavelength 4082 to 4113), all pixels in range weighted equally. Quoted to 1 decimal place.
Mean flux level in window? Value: 13.7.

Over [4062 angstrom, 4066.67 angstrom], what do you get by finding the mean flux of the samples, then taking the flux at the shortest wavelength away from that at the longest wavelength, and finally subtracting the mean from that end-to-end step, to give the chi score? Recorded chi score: -18.3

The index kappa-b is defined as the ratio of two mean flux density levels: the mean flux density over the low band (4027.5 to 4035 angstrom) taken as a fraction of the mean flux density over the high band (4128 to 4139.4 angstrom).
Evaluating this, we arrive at 0.84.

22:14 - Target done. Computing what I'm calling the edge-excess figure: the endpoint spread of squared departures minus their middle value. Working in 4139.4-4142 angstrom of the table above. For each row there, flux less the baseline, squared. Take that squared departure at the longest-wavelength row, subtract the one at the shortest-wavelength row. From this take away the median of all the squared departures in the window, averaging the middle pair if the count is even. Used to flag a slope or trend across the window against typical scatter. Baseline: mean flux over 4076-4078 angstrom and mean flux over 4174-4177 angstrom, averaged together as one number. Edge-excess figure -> 7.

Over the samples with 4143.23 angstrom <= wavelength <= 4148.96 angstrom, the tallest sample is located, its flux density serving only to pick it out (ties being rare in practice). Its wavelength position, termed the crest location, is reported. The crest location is 4146.57 angstrom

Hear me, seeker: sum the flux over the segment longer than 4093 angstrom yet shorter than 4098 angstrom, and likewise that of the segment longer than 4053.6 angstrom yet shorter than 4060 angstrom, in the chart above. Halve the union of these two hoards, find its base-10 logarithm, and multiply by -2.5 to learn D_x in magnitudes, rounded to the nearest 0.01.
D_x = -4.88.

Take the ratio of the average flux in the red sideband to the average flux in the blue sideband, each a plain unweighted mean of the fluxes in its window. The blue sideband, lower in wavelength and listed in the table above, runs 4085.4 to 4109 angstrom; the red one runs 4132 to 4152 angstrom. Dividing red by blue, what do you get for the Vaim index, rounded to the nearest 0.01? 1.20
